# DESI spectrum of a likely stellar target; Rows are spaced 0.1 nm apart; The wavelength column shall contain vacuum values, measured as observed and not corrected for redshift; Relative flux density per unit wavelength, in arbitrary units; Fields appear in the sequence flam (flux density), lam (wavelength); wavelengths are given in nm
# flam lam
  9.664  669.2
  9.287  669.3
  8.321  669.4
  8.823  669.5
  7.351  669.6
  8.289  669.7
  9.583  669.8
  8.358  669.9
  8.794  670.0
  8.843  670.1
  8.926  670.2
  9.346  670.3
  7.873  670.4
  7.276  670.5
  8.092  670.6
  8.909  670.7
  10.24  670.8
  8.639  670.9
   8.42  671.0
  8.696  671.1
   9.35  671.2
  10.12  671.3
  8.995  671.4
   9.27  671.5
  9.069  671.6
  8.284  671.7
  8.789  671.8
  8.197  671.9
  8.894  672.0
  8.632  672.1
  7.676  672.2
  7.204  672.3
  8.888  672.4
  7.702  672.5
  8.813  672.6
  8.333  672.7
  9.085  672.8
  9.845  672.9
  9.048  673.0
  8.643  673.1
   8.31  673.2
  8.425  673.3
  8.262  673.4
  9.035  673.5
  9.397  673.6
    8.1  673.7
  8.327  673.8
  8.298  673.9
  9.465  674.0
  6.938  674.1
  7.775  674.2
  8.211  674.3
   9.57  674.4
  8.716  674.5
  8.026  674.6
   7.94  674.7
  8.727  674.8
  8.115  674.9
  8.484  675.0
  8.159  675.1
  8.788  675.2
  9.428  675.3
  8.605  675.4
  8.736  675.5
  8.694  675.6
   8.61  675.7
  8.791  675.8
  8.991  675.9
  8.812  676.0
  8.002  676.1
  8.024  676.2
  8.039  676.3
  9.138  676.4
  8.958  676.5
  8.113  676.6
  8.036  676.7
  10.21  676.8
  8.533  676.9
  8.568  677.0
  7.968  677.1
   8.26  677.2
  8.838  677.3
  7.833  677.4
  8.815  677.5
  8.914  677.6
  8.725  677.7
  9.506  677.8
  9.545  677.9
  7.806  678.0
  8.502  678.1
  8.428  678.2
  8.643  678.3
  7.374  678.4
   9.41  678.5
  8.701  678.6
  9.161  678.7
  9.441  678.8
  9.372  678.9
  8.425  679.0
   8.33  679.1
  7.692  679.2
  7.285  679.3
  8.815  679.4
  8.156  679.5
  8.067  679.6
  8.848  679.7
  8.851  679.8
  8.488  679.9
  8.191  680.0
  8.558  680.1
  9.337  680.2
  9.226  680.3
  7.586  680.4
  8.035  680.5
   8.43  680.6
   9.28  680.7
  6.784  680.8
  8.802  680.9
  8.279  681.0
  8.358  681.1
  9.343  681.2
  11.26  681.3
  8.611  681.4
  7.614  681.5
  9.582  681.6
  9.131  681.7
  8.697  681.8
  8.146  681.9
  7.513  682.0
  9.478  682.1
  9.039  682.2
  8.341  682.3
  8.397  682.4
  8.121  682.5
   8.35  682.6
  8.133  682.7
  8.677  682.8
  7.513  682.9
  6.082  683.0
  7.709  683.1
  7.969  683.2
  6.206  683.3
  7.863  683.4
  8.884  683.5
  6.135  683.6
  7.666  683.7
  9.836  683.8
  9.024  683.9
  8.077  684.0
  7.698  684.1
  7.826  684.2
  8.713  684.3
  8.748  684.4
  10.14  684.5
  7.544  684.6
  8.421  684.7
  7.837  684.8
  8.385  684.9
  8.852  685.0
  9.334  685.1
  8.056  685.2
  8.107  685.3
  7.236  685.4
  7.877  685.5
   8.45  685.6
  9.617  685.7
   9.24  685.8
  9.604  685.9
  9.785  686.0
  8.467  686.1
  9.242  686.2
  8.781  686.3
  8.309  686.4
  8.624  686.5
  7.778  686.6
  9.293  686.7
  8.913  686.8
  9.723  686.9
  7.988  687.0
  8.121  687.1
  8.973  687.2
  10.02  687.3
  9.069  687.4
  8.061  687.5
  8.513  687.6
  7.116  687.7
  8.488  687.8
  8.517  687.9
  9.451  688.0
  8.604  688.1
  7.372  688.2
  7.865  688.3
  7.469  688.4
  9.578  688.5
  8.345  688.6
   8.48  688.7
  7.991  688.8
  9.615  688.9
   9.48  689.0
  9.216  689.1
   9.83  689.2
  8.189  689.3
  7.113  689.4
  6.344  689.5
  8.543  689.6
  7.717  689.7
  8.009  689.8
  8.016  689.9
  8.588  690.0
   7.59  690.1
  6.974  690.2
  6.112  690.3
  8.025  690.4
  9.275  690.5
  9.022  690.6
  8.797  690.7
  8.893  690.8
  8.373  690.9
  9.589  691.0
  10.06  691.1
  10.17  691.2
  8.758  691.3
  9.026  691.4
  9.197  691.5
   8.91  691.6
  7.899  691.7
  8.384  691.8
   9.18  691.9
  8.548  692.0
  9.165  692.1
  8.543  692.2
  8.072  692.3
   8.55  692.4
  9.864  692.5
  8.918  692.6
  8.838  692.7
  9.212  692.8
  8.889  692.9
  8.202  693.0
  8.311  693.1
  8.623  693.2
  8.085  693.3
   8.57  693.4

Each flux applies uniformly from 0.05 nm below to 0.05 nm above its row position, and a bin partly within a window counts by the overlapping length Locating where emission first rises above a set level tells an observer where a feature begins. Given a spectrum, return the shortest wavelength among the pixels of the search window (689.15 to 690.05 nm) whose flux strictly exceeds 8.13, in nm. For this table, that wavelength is 689.2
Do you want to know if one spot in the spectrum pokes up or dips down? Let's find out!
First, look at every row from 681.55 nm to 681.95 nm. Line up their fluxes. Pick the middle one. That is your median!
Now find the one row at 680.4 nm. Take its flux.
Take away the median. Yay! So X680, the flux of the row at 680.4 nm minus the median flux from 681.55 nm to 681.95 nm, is -1.3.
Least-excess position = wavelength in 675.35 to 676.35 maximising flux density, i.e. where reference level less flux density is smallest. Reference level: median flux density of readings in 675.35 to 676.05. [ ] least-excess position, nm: 675.9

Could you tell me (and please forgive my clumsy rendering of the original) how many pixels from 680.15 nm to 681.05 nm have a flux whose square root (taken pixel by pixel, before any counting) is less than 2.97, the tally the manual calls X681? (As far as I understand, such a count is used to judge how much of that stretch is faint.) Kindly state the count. 6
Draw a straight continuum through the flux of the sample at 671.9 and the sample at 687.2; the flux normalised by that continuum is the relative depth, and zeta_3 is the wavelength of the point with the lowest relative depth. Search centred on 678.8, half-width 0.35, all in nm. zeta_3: 679.1 nm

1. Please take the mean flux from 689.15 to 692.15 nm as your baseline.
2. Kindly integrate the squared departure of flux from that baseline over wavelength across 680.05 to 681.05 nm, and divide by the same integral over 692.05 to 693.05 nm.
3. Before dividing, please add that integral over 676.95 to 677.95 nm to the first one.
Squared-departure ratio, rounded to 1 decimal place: 2.5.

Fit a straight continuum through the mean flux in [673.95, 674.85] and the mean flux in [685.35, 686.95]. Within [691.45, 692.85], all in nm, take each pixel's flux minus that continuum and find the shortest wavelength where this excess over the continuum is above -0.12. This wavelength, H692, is 691.5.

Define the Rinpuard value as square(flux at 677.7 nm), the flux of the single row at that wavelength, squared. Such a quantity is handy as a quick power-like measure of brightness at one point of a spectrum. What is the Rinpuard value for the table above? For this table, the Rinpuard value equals 76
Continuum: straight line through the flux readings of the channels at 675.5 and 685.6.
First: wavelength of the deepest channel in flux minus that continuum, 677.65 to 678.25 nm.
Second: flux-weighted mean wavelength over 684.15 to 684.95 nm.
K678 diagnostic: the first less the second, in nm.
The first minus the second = -6.55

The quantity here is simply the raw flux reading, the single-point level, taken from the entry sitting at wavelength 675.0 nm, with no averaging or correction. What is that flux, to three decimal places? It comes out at 8.484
